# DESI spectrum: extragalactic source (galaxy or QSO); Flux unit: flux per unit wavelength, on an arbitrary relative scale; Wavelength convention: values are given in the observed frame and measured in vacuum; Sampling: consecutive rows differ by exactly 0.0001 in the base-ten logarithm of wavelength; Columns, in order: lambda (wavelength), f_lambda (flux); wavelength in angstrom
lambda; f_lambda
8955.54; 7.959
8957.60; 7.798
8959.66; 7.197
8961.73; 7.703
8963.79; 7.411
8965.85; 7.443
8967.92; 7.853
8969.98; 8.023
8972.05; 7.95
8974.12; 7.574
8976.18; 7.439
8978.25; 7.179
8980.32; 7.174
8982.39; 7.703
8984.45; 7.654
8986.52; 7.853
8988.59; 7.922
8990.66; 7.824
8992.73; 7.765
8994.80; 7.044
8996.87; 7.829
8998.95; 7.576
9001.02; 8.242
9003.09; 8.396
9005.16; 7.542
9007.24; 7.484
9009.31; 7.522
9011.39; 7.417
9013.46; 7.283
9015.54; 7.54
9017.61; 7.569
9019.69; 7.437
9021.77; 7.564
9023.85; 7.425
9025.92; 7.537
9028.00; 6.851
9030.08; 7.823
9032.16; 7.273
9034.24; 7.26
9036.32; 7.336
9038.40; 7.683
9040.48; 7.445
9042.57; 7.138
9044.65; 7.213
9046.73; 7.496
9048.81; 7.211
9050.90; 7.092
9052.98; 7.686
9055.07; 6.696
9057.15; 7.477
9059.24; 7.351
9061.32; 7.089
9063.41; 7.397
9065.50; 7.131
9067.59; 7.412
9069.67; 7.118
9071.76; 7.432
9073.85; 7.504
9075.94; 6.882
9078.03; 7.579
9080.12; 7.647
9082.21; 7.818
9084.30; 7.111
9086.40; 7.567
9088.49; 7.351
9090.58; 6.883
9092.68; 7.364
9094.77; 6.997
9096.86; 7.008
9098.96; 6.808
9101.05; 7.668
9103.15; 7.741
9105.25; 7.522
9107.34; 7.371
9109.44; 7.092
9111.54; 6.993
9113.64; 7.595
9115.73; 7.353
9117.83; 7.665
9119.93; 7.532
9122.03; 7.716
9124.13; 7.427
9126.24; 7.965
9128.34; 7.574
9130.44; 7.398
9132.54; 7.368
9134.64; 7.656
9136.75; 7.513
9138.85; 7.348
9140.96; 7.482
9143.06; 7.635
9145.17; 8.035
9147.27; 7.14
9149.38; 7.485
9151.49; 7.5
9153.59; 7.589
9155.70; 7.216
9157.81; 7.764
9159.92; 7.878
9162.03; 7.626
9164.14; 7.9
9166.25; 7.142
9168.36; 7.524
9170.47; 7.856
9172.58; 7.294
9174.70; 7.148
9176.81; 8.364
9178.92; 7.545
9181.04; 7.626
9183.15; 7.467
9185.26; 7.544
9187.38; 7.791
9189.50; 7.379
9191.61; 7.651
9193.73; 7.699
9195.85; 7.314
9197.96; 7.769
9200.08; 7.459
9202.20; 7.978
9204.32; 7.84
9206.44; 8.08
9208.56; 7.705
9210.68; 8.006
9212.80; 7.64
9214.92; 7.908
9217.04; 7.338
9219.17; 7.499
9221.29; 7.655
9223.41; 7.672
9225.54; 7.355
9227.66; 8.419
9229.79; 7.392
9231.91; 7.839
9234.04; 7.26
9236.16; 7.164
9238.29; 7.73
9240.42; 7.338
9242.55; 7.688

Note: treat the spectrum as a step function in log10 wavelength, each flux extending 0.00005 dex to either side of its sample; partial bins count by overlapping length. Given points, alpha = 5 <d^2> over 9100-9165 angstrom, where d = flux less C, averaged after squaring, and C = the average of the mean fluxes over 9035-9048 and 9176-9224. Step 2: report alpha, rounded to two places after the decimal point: 0.29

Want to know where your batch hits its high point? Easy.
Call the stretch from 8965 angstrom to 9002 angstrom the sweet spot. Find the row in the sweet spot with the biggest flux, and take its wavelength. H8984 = 9001.02 angstrom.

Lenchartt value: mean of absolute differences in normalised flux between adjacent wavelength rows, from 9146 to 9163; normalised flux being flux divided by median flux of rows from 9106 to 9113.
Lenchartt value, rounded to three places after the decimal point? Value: 0.035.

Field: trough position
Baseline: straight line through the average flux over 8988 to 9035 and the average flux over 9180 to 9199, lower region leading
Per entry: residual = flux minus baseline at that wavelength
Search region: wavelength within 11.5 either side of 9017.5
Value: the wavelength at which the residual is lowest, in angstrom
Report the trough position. 9028.00 angstrom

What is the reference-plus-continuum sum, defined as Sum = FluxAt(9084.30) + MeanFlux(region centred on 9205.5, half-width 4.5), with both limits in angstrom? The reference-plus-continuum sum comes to 15.01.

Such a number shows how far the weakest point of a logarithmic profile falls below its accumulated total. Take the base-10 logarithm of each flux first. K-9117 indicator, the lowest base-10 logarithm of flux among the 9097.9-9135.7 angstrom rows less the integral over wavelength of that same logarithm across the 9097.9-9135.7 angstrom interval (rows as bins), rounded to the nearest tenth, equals -32.2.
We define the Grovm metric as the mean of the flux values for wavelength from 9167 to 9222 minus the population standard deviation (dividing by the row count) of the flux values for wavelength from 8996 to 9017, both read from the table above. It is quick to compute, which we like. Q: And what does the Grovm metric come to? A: 7.31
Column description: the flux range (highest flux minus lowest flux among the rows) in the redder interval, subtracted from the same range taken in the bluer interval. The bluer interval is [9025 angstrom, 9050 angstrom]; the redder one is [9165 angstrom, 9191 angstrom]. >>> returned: -0.25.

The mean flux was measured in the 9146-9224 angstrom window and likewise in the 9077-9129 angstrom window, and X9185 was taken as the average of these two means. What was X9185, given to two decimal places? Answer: 7.52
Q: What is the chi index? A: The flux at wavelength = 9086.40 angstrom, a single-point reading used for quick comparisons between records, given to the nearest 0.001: 7.567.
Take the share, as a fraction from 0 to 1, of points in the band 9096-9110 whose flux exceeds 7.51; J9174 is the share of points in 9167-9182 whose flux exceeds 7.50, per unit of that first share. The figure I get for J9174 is 1.7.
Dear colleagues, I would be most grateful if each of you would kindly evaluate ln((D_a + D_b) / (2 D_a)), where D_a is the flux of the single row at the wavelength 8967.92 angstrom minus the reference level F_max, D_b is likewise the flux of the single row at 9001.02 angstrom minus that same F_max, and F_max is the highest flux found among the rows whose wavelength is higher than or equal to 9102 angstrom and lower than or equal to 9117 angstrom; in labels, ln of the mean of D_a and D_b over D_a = 1.0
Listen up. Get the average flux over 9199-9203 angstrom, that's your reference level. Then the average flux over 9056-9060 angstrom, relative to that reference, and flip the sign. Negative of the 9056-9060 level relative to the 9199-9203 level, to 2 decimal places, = -0.96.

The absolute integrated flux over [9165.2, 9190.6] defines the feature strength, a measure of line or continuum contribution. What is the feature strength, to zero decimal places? 192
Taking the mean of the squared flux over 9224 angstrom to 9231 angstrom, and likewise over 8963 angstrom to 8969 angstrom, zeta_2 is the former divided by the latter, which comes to 1.04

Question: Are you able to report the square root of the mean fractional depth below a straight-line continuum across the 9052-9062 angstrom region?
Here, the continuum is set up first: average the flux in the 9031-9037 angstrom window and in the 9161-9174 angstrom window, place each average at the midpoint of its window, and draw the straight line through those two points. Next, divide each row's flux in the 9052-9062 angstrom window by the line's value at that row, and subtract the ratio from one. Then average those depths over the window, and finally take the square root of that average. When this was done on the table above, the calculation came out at 0.102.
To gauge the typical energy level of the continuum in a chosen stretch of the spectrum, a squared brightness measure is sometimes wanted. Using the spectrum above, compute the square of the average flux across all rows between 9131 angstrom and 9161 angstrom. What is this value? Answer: 56.9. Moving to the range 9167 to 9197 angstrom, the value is 57.5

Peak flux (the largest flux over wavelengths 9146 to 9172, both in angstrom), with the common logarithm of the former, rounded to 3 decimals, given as 0.898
